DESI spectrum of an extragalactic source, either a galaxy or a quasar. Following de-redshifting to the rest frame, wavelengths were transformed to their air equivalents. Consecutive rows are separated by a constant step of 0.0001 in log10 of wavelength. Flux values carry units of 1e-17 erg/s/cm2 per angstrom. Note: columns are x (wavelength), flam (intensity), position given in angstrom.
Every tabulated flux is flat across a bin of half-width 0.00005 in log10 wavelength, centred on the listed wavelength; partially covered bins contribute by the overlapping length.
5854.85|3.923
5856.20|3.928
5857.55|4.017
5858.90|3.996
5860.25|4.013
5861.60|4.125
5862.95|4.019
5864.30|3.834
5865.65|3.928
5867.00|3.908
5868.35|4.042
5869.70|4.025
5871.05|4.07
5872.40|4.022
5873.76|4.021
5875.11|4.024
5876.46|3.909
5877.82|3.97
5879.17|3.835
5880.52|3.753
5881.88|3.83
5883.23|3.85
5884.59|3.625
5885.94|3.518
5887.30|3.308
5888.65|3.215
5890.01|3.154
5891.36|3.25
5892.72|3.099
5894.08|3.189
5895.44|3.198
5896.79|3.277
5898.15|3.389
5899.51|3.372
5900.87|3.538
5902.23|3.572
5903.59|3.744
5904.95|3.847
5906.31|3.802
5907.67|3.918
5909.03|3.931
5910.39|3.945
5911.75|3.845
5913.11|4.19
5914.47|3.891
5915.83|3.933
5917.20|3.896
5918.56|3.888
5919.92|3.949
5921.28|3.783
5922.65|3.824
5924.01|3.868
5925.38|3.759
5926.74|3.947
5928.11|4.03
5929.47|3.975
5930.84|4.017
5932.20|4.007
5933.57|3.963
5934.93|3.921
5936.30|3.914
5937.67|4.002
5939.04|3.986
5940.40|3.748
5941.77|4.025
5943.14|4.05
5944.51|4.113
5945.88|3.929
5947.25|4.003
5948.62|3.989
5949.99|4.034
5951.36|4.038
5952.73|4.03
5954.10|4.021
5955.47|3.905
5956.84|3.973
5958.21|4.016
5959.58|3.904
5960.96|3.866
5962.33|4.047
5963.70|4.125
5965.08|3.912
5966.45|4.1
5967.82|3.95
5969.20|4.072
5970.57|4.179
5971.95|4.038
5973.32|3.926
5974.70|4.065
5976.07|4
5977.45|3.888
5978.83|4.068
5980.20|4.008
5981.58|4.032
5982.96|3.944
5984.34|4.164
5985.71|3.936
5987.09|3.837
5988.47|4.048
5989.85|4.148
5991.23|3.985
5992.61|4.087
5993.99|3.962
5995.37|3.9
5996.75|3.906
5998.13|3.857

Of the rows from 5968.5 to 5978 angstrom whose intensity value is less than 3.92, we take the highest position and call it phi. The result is 5977.45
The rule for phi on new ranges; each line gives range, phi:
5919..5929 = 5925.38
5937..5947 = 5940.40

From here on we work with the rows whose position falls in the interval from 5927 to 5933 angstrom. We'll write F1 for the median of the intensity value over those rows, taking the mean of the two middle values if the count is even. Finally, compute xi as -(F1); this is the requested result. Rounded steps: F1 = 4.01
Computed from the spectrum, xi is -4.01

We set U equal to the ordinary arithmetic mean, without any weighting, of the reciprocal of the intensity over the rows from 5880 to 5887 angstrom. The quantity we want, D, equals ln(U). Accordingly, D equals -1.31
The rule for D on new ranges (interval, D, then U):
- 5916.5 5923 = -1.35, 0.259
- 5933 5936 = -1.37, 0.254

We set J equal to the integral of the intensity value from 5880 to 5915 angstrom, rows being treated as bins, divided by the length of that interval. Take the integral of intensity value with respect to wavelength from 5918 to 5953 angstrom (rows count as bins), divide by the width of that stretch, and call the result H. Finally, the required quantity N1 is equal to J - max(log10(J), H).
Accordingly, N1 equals -0.4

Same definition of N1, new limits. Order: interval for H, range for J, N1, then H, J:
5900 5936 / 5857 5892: -0.1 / 3.88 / 3.8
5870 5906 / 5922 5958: 0.4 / 3.60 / 4.0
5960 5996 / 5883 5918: -0.4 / 4.01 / 3.6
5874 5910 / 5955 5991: 0.4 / 3.59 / 4.0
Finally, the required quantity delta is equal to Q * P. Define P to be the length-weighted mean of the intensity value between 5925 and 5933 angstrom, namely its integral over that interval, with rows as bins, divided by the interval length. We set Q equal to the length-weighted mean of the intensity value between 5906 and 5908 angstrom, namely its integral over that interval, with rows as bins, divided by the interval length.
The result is 15.3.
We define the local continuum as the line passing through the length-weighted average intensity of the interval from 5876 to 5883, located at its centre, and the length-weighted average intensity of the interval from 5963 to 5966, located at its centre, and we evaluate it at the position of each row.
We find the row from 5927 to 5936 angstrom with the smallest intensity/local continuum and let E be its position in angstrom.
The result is 5934.93 angstrom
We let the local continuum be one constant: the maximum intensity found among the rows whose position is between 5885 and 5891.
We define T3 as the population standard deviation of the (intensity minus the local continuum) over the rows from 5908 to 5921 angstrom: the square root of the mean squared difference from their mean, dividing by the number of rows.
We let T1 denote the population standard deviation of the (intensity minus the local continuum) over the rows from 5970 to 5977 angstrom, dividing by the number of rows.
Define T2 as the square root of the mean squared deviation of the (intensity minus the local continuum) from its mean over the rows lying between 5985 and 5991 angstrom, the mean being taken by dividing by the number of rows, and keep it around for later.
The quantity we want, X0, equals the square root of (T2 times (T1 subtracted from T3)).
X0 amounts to 0.035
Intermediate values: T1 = 0.08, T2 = 0.117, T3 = 0.09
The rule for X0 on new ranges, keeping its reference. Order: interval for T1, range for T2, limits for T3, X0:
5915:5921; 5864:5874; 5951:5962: 0.054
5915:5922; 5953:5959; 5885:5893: 0.060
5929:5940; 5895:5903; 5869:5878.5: 0.039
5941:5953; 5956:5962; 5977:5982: 0.035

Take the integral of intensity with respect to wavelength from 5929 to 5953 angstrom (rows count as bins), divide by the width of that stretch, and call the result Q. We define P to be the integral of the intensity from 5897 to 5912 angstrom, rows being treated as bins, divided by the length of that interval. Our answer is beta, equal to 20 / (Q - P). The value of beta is 70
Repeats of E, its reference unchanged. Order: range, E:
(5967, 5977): 5973.32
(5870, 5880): 5879.17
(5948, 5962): 5960.96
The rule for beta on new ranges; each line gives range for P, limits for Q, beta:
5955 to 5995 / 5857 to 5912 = -72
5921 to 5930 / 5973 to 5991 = 166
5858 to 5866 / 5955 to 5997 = 1513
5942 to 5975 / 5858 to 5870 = -855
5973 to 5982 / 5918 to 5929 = -173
